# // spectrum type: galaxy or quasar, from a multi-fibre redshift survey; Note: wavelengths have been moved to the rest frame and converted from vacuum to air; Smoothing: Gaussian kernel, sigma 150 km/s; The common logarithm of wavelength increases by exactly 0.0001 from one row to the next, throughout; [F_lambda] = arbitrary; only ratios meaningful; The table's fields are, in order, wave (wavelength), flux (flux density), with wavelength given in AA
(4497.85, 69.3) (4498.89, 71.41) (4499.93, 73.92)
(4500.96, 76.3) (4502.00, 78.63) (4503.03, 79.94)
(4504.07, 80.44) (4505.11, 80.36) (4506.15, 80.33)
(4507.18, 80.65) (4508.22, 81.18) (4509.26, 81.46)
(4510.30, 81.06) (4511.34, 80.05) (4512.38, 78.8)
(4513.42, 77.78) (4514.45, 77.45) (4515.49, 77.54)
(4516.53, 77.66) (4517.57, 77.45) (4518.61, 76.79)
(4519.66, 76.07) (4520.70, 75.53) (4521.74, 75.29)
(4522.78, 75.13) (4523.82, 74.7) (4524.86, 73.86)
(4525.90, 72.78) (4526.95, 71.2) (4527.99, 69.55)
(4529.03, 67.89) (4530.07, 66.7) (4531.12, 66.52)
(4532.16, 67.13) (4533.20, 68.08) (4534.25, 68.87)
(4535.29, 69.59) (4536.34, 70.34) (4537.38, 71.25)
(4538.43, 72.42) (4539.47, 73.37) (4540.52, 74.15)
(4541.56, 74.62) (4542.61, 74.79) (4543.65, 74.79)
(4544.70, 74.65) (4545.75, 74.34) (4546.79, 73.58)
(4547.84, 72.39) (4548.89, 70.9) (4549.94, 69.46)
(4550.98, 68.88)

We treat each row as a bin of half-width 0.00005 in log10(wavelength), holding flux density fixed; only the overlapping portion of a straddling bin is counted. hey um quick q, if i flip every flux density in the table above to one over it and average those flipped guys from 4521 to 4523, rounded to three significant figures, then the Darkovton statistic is 0.0133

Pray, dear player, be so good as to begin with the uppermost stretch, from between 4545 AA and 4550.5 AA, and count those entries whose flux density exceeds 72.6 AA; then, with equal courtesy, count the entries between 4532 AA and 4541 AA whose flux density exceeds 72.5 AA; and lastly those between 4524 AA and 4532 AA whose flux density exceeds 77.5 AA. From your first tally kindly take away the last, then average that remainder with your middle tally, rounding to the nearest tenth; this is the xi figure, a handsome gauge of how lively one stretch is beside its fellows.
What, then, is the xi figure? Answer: 2.0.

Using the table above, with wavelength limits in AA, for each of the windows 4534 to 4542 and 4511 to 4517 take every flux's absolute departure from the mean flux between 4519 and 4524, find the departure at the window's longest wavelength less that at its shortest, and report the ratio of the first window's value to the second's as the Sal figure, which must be 2.4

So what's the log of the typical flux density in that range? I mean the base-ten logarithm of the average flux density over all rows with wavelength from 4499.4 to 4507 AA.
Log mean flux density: 1.90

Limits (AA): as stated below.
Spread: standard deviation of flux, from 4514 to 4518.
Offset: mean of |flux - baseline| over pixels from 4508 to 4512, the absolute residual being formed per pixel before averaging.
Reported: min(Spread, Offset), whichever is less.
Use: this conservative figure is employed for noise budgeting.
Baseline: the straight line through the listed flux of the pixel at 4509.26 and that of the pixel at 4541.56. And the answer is 0.1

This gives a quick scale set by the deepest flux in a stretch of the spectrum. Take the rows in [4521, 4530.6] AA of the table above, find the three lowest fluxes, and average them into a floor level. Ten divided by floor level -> 0.147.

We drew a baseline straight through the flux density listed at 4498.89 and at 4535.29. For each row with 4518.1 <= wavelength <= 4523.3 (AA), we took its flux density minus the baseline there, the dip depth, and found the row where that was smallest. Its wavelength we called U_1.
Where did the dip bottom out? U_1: 4522.78 AA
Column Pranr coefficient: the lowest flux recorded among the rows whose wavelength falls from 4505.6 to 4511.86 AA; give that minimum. 80.05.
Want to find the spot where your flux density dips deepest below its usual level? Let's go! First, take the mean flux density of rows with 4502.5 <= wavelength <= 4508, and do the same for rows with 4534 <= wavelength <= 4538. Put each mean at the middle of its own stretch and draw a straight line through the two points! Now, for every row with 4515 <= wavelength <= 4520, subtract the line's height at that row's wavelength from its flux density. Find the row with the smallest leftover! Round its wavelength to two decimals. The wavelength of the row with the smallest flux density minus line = 4519.66 AA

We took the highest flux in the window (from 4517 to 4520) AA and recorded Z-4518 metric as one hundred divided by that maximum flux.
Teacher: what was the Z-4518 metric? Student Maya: 1.29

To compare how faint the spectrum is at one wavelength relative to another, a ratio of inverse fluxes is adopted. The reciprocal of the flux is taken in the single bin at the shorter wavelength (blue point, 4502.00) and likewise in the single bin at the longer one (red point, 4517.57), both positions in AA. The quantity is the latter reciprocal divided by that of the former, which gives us 1.02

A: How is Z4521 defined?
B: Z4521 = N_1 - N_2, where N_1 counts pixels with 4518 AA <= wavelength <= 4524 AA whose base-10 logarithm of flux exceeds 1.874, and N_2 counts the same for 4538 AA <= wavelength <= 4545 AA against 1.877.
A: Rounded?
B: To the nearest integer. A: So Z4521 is 5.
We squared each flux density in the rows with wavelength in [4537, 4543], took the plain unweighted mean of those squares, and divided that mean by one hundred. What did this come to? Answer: 53.9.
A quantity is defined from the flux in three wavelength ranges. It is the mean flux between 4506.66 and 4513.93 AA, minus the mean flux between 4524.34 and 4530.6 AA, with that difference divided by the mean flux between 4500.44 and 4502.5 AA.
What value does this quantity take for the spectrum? 0.13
